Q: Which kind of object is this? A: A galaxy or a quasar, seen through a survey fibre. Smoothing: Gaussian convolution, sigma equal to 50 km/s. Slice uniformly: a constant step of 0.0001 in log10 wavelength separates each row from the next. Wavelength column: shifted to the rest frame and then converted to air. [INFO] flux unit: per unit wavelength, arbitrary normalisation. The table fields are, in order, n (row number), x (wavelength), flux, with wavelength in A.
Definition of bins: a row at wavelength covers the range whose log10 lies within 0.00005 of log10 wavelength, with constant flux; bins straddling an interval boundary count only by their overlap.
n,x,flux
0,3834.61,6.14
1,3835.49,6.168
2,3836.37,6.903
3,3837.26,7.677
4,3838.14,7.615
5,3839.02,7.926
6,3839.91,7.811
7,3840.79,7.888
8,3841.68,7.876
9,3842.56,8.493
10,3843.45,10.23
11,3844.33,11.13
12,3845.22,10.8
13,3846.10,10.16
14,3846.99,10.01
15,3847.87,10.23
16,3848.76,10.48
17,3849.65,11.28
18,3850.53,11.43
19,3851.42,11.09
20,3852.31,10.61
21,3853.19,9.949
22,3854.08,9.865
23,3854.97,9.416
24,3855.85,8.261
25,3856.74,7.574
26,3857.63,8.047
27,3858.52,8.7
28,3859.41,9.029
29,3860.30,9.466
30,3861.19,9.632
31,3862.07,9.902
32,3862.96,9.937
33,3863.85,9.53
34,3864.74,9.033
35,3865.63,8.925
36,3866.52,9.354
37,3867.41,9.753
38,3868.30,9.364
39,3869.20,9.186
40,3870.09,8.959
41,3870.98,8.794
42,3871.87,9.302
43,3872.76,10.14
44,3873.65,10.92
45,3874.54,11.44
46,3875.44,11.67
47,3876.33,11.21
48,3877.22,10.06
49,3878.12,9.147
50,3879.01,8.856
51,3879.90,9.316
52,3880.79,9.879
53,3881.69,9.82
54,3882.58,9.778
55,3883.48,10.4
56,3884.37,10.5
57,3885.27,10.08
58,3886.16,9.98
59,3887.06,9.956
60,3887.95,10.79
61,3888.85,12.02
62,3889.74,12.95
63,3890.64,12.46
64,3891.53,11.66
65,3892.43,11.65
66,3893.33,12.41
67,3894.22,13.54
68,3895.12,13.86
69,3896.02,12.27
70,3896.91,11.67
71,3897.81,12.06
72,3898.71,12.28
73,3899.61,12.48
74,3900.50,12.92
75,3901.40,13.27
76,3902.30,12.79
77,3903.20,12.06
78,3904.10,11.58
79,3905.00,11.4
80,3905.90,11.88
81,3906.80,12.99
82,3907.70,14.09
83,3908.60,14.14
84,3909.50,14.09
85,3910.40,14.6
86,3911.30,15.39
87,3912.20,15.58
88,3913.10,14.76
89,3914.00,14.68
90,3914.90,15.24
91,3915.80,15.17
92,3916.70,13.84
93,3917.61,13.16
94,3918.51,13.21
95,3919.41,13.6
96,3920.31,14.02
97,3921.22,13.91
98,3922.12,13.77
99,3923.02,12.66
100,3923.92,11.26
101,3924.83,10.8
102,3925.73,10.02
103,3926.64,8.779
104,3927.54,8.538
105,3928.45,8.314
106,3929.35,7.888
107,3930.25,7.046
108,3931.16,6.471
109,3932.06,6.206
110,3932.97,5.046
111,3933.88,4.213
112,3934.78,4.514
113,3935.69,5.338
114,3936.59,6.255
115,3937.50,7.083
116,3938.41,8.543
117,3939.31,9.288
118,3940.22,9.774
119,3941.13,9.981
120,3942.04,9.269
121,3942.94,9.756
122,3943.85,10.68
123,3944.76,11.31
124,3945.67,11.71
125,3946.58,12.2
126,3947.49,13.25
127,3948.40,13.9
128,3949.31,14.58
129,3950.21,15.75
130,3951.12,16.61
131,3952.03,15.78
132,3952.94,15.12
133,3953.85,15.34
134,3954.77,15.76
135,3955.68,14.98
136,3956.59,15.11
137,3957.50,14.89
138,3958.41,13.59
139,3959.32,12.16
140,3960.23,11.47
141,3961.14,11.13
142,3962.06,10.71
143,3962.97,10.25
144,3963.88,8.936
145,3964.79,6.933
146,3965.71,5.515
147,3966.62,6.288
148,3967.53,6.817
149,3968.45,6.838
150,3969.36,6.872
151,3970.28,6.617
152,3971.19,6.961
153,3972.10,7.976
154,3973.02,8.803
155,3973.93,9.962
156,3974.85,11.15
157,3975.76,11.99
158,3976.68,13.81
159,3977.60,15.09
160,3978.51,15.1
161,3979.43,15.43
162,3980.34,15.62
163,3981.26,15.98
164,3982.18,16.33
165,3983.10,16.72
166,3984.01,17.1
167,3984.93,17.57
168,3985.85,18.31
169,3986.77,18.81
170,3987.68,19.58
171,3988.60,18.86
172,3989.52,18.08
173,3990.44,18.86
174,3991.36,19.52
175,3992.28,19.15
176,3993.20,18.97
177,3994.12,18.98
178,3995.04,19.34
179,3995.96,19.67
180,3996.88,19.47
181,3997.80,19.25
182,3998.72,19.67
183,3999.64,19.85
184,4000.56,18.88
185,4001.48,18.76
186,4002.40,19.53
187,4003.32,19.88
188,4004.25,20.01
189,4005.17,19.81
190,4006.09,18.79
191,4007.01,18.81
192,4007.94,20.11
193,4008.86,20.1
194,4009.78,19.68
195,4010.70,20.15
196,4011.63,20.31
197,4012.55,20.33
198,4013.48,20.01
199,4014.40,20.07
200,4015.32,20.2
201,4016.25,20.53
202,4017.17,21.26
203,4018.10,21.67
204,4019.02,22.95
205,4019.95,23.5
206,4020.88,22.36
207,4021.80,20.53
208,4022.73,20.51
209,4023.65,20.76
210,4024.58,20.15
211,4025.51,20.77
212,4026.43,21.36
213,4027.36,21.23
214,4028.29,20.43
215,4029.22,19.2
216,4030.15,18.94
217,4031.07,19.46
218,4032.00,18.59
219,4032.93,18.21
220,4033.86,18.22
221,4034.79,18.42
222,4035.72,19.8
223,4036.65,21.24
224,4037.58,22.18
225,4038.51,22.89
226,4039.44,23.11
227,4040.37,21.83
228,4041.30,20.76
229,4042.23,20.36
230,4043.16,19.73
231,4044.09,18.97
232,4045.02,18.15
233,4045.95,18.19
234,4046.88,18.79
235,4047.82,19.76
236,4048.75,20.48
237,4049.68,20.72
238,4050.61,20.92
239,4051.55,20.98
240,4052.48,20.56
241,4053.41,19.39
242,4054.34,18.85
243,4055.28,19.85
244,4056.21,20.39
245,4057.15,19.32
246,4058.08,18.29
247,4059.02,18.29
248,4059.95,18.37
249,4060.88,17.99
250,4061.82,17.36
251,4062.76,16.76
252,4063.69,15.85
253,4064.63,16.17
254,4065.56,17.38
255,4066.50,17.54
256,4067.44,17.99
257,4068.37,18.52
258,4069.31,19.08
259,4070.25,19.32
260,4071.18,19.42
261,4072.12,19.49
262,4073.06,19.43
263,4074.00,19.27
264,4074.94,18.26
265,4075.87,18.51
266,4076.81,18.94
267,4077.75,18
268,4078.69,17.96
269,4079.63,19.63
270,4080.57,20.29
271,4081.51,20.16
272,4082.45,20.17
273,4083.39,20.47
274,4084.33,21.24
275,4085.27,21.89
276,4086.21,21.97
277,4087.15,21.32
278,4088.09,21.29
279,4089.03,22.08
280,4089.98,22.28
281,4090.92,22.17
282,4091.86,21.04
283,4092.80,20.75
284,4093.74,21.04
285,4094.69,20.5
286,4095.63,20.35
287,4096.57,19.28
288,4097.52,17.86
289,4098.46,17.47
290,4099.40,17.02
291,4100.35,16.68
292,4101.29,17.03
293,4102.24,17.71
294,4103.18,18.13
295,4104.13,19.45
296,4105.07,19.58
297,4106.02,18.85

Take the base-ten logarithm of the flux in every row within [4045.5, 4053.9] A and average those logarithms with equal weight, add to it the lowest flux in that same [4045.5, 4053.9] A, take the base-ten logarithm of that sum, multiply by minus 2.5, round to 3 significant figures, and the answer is -3.22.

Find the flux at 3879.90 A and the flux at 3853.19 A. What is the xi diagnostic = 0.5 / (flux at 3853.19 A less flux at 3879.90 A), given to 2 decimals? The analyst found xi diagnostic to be 0.79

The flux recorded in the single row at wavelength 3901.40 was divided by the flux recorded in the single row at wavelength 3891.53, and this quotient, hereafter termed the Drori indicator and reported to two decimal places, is 1.14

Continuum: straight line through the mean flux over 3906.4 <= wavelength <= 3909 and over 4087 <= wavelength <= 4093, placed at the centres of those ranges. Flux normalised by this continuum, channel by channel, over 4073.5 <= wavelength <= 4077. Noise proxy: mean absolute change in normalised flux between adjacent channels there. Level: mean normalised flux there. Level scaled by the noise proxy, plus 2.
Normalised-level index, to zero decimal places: 36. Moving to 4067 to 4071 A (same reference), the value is 48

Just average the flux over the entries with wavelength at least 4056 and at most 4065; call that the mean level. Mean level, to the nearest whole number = 18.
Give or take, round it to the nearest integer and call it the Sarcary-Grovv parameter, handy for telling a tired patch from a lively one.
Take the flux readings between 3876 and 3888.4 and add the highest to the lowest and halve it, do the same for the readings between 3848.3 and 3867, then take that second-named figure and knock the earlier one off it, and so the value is -1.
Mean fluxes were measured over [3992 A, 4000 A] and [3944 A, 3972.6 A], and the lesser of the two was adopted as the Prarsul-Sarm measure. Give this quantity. 11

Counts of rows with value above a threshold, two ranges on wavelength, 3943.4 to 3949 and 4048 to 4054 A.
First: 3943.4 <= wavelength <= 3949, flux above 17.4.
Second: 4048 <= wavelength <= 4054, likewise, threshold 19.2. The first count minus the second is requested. -6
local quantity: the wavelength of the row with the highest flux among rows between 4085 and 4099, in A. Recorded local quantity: 4089.98 A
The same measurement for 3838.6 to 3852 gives 3850.53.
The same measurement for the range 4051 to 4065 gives 4051.55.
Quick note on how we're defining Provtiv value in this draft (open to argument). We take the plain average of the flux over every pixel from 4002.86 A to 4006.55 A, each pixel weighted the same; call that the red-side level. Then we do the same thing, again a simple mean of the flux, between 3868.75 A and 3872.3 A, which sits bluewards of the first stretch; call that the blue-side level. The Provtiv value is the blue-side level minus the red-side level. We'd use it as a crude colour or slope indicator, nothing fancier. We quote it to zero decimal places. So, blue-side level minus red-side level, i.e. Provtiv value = -11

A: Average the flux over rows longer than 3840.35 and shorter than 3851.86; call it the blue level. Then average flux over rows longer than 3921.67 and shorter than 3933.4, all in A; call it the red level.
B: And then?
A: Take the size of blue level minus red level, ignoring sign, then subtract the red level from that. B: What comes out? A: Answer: -7.9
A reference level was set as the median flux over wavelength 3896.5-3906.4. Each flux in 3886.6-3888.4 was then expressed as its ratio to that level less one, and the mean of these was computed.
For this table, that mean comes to -0.1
